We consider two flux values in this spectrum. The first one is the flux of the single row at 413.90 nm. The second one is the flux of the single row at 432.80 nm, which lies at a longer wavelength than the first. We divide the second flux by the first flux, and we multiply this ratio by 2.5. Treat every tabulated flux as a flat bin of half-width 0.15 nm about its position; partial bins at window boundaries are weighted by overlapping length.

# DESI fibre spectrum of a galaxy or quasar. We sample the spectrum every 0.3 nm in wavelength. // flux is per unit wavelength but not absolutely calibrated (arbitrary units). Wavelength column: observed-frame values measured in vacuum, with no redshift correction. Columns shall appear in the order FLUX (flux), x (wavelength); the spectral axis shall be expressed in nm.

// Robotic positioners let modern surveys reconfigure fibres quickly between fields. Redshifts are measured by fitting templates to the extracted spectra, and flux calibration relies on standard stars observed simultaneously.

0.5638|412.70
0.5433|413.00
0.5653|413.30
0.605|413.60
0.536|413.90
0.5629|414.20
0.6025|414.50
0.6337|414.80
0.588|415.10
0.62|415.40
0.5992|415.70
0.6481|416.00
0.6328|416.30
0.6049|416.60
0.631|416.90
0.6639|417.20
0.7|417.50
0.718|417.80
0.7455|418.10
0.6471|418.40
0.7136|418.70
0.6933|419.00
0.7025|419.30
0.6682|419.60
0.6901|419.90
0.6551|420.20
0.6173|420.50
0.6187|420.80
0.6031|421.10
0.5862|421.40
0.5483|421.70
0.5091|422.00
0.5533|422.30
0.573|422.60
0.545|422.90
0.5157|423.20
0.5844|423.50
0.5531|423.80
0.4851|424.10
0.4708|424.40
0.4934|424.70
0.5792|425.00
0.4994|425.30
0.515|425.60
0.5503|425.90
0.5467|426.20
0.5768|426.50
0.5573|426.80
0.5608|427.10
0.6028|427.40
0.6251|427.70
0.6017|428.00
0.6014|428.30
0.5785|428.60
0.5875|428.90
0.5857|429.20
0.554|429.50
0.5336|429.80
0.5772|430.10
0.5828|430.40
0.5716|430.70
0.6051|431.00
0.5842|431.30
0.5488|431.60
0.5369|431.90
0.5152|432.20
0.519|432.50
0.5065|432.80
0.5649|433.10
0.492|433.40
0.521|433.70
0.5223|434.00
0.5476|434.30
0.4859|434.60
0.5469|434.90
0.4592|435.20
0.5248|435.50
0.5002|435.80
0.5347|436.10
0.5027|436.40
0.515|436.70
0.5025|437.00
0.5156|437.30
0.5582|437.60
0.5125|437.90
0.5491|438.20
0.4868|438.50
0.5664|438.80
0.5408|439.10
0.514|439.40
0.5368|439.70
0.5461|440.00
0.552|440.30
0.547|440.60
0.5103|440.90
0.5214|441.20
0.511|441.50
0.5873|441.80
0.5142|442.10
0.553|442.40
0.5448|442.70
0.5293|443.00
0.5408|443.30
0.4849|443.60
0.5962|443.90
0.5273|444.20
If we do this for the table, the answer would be 2.4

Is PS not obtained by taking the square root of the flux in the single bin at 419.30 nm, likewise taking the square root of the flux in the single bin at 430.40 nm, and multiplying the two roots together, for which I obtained 0.64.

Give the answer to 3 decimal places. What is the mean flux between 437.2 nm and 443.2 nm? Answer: 0.535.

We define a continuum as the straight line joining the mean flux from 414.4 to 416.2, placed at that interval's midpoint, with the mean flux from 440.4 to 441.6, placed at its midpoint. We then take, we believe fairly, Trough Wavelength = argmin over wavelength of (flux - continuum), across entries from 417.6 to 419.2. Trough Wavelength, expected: 418.40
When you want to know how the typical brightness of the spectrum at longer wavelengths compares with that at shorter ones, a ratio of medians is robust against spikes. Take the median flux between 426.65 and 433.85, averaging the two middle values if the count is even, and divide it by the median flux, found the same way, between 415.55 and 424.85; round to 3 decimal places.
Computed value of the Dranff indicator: 0.921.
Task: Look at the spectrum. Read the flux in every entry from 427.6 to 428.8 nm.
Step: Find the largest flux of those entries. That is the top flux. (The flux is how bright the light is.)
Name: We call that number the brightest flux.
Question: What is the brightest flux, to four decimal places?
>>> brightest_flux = 0.6251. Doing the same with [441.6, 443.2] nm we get 0.5873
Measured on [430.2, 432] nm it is 0.6051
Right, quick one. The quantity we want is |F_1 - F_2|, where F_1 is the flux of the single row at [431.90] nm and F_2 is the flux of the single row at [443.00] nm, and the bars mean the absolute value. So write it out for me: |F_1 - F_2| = 0.01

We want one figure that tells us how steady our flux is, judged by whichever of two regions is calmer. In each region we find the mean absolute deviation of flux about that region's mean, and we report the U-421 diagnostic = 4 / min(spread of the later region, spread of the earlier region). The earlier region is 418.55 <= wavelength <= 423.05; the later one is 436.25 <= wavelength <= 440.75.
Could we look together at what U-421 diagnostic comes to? 189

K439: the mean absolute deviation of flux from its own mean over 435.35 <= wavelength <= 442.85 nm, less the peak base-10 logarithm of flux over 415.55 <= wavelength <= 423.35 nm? 0.15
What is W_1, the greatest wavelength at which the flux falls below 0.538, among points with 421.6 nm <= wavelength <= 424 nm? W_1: 423.20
